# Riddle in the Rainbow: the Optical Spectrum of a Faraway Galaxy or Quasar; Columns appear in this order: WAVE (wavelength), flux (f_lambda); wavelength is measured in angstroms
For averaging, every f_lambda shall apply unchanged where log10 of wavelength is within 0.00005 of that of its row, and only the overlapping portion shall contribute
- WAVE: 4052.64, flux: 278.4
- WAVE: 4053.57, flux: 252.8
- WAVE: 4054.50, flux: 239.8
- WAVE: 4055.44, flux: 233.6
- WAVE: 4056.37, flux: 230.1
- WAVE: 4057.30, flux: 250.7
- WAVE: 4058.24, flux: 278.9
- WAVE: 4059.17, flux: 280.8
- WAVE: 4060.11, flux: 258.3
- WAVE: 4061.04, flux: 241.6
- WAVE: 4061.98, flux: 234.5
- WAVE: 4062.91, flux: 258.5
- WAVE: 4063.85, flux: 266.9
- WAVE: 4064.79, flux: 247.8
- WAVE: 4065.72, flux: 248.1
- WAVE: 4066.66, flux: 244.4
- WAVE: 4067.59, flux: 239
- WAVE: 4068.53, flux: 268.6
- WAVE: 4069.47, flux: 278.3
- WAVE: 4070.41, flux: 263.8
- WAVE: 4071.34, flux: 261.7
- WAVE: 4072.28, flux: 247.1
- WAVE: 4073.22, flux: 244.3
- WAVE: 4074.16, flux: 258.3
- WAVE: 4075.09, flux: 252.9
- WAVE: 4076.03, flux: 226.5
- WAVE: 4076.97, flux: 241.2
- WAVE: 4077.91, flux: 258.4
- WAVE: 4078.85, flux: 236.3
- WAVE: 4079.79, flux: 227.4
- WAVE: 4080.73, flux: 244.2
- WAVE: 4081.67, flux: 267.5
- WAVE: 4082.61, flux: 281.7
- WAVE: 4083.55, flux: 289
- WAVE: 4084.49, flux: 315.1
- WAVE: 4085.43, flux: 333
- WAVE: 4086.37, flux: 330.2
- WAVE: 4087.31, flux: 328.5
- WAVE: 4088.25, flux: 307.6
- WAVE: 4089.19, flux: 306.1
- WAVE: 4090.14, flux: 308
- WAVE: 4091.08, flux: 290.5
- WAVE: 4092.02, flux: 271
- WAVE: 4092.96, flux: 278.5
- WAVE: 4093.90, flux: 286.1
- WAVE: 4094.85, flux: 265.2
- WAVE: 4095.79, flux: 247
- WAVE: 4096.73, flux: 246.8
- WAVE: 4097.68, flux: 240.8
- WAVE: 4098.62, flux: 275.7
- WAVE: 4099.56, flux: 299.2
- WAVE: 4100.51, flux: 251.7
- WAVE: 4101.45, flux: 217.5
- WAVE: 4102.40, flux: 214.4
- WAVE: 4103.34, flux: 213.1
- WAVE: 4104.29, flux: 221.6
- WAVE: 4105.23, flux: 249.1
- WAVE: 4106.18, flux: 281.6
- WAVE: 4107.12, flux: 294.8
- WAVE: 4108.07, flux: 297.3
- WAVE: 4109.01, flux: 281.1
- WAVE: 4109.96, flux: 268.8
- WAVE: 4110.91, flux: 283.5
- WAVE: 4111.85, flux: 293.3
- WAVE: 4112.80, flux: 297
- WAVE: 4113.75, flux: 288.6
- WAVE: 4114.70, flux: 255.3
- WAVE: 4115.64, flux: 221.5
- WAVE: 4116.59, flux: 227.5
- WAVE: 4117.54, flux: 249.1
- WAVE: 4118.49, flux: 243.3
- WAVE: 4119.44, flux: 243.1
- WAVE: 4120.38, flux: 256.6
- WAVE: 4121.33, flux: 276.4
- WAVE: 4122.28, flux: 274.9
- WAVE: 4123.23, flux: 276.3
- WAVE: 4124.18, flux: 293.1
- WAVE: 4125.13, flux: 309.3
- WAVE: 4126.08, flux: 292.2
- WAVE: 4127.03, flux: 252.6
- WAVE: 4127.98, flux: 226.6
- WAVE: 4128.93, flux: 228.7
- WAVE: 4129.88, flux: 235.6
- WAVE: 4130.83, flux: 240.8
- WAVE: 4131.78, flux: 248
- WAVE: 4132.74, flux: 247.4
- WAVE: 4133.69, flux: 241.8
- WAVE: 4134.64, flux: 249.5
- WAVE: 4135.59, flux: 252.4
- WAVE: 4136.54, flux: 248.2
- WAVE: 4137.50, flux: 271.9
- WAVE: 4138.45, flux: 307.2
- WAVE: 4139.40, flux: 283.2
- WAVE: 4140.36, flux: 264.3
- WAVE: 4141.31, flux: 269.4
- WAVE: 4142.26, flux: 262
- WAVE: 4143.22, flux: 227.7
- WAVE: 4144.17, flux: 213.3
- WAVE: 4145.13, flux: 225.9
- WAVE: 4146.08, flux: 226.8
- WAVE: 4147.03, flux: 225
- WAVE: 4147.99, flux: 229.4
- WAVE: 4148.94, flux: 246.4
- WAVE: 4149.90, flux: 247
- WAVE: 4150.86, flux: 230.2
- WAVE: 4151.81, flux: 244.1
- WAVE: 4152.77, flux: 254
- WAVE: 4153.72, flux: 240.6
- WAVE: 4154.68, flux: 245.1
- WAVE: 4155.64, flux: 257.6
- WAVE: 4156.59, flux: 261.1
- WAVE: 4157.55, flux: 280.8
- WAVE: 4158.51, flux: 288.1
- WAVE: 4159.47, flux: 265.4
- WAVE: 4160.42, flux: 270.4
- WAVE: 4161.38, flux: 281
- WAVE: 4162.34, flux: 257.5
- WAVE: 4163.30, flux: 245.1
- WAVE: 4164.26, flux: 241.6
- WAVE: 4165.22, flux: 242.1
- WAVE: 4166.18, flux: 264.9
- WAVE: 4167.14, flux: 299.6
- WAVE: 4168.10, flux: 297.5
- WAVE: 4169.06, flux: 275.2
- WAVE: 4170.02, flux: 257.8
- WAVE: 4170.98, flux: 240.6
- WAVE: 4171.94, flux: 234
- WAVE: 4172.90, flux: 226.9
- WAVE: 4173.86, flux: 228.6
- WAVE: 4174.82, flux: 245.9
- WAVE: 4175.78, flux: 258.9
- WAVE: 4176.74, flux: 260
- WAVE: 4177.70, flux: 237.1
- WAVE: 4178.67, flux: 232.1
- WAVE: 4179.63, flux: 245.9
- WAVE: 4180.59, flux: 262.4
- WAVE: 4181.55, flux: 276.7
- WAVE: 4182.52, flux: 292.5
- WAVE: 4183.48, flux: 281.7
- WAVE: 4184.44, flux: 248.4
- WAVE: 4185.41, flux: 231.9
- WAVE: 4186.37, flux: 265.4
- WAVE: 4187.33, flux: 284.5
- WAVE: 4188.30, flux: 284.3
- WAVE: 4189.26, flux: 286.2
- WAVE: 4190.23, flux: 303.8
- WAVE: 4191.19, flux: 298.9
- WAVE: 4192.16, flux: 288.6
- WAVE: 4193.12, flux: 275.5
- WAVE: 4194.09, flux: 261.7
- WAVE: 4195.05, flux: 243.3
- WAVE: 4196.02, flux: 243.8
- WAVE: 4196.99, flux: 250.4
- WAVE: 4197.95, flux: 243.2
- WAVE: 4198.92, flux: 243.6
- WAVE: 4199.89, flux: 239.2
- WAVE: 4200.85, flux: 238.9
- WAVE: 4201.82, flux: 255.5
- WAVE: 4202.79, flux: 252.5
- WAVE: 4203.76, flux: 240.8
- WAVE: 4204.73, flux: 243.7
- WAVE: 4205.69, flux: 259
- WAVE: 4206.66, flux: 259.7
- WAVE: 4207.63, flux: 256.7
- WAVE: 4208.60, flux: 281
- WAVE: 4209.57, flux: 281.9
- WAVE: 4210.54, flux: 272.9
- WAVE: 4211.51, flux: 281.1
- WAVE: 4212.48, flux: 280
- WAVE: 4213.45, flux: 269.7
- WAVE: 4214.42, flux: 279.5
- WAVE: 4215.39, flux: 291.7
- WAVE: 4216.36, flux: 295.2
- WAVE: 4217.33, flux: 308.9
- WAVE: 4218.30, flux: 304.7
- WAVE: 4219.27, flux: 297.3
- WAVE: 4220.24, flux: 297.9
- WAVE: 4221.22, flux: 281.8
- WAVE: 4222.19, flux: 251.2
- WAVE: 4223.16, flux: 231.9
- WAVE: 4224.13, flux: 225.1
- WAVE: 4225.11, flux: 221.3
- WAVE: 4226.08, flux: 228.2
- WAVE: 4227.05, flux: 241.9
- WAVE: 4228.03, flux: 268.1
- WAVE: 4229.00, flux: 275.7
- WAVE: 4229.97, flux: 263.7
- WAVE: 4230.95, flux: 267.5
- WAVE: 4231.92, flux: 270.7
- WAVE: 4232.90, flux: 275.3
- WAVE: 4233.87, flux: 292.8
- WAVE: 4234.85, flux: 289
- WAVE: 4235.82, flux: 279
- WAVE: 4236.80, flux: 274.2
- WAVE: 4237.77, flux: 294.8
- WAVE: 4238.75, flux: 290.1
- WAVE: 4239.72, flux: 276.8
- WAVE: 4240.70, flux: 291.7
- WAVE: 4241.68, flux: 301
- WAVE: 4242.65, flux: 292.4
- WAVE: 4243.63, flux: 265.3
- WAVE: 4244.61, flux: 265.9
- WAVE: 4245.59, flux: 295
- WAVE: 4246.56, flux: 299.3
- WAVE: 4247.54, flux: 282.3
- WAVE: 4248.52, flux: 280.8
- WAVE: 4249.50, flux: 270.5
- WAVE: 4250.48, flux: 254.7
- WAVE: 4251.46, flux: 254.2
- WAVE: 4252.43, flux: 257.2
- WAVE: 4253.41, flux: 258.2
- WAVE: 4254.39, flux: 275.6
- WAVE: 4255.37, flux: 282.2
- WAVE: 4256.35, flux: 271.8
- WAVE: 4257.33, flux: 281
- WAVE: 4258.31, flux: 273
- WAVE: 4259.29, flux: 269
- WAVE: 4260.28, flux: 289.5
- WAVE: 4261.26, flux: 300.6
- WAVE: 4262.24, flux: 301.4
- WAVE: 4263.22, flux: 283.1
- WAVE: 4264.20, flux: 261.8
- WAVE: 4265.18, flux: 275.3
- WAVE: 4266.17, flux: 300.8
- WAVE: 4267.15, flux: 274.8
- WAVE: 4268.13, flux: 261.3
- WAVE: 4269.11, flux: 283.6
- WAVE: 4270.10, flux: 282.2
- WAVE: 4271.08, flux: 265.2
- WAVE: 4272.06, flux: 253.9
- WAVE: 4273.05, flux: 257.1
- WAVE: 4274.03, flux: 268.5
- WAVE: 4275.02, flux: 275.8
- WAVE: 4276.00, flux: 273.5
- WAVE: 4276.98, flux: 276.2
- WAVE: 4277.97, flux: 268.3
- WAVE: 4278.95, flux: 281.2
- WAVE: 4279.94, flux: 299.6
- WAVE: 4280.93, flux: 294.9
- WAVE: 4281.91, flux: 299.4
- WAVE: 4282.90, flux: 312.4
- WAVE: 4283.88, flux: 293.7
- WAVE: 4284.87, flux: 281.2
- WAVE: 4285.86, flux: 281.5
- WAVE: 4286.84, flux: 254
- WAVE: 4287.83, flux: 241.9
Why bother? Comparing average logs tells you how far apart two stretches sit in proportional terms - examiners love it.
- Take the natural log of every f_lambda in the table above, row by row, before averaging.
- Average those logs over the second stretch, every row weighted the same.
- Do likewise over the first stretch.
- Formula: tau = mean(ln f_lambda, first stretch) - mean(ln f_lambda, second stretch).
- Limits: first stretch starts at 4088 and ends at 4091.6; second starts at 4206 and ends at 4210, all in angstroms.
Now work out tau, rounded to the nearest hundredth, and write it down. 0.12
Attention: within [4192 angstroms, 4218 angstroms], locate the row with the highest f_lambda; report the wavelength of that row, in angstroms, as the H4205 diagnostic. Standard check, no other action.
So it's 4217.33 angstroms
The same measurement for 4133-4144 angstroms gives 4138.45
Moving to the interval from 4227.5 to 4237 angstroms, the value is 4233.87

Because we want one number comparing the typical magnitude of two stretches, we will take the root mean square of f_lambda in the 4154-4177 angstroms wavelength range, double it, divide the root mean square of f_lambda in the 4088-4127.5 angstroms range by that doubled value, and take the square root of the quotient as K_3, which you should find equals 0.719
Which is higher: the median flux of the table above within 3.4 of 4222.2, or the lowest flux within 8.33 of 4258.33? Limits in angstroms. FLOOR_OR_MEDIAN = 254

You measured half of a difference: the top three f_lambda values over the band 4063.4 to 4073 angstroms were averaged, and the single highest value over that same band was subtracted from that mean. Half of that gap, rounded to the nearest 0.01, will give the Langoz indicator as -3.52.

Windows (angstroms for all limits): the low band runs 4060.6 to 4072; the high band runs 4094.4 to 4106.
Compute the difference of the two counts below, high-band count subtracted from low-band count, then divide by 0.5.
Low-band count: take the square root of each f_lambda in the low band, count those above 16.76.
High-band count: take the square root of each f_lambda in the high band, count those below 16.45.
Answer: -20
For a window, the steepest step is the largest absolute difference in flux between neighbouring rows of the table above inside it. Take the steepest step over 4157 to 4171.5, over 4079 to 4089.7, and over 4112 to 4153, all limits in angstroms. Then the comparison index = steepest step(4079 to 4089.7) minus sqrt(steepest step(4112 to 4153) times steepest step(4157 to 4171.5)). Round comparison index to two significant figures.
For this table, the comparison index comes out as -11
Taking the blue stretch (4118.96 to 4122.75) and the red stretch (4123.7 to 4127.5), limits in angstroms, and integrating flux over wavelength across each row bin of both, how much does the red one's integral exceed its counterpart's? 93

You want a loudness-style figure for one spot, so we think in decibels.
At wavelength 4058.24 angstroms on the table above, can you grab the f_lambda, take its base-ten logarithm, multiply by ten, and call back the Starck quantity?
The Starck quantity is 24.5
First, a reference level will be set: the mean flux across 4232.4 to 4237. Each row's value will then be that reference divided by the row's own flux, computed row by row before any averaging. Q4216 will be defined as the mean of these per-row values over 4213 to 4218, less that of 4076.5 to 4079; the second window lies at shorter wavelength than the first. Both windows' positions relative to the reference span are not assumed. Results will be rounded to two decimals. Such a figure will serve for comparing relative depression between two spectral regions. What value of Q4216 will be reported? -0.17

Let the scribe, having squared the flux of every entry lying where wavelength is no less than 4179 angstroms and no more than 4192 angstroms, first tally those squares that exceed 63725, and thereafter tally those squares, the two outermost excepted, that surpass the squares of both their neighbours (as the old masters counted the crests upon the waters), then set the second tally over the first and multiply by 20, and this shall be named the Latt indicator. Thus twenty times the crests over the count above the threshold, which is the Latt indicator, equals 6.0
